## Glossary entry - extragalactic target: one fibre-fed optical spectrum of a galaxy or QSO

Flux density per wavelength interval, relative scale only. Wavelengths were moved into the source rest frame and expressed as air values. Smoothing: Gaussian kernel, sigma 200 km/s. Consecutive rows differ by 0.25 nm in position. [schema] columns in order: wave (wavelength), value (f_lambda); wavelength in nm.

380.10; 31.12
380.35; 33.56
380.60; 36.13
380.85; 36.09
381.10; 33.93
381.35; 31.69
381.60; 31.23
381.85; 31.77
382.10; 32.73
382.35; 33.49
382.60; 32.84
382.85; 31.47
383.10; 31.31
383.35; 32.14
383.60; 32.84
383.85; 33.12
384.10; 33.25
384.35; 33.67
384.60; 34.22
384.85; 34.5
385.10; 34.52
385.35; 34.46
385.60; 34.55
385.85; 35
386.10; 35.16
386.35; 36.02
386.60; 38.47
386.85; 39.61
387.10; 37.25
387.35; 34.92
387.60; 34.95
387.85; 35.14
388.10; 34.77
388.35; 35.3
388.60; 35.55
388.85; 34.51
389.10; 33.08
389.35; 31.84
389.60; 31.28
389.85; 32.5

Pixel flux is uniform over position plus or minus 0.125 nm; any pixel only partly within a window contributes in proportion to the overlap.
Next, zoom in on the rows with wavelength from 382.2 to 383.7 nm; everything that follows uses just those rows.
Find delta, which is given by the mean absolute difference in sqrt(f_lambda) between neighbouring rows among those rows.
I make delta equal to 0.065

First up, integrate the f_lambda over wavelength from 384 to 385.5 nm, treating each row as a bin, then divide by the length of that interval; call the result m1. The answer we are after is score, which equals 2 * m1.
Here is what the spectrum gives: 68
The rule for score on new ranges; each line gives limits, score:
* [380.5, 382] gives 67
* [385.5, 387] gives 73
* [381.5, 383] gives 65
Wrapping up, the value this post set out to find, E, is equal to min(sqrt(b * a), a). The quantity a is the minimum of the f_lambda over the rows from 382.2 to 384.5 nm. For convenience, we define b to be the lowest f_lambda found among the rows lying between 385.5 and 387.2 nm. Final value 31.3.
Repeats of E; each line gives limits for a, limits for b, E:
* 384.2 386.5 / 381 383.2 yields 32.4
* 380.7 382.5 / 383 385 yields 31.2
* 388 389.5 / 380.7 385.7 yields 31.5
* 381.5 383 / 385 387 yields 31.2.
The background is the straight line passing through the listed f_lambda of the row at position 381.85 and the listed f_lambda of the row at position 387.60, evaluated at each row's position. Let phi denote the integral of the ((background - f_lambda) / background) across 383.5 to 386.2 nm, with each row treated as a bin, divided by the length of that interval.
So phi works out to -0.0205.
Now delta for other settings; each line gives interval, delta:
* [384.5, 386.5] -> 0.023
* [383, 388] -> 0.058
